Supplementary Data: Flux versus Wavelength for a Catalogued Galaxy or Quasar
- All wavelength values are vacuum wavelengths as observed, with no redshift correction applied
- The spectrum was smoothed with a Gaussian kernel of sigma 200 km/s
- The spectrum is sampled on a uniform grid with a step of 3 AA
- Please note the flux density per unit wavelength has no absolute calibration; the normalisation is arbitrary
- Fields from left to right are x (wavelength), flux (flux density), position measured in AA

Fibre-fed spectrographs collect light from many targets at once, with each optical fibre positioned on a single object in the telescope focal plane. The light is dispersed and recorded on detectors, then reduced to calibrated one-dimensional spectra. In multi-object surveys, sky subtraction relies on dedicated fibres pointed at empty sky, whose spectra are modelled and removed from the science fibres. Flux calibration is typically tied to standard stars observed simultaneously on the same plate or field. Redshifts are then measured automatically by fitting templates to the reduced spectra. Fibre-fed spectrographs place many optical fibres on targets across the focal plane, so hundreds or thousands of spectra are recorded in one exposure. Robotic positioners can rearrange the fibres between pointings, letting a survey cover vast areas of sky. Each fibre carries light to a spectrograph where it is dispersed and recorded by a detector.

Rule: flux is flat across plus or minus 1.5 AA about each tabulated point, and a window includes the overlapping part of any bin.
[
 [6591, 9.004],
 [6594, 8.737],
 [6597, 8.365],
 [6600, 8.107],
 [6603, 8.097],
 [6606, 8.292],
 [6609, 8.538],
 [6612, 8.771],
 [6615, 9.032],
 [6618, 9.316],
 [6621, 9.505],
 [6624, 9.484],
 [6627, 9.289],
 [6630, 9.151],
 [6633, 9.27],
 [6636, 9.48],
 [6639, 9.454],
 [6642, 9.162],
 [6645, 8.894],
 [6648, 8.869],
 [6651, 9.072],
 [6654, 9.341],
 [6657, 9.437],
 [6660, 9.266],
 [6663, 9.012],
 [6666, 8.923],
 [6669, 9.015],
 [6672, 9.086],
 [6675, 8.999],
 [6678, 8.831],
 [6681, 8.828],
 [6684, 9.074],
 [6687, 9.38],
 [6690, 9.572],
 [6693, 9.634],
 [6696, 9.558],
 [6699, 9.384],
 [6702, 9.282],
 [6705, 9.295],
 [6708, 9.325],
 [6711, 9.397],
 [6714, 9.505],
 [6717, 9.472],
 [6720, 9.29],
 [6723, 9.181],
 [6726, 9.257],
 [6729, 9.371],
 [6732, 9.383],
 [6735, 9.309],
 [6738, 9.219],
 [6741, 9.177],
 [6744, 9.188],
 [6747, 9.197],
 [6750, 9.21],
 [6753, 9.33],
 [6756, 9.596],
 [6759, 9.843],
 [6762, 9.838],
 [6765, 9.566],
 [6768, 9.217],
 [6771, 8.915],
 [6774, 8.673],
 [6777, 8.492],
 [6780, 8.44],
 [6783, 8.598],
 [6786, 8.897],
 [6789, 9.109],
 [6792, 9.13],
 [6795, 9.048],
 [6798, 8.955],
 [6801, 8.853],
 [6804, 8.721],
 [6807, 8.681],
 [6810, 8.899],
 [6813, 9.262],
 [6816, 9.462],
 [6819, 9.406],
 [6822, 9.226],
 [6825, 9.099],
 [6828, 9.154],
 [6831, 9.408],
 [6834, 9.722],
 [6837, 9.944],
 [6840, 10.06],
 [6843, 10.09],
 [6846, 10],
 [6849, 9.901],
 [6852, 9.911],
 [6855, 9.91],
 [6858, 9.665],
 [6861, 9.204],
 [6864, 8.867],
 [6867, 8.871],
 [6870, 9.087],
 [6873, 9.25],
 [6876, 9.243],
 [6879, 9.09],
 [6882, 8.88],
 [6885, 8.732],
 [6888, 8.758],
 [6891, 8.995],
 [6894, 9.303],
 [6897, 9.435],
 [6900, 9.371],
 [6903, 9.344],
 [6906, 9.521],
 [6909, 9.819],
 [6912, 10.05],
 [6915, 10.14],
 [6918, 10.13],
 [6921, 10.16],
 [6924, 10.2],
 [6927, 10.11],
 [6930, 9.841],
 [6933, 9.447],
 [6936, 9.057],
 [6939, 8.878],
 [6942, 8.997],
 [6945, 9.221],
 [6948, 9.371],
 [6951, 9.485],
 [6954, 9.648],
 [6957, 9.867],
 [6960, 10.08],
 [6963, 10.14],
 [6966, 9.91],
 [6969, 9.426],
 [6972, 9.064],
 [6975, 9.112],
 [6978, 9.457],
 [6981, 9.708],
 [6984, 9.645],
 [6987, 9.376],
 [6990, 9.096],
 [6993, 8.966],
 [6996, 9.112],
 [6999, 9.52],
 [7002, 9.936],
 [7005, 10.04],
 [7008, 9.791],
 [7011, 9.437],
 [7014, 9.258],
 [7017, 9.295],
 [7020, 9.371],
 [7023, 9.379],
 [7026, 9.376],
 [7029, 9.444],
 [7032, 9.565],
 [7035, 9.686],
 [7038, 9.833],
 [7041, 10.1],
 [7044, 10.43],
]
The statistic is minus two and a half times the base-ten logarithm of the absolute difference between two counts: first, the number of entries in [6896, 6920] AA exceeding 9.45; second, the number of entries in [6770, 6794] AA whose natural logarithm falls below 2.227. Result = -1.19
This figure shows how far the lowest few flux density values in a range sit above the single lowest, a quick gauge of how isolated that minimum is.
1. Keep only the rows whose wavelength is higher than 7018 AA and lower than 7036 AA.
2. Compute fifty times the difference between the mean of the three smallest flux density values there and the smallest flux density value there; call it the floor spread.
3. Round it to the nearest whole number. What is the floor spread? 0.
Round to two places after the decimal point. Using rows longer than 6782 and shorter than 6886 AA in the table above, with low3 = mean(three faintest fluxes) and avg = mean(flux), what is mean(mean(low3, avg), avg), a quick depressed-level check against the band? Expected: 9.12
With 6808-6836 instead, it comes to 9.23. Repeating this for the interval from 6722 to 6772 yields 9.28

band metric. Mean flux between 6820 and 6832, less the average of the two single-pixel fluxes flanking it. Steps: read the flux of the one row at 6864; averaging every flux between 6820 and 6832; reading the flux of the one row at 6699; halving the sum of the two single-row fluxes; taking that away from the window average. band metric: 0.10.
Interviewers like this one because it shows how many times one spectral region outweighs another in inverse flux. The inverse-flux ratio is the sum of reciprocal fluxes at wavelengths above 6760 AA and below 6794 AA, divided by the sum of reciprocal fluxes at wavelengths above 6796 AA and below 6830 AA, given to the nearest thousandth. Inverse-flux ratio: 1.010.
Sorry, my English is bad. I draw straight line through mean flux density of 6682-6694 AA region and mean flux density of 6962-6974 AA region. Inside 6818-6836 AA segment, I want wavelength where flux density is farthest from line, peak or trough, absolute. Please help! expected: 6825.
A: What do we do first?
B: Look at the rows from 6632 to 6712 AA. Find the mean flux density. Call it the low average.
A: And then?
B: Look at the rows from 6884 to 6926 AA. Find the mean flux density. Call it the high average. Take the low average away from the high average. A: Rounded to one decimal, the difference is 0.4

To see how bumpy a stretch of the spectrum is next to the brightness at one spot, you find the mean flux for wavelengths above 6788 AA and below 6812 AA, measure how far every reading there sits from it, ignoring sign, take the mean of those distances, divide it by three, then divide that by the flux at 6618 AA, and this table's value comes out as 0.005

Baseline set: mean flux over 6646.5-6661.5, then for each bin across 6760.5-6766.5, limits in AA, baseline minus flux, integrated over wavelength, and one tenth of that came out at -0.30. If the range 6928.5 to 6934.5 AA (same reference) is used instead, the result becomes -0.27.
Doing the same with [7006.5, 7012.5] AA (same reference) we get -0.25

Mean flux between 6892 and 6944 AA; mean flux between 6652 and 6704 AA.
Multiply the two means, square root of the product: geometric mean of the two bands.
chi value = 9.42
